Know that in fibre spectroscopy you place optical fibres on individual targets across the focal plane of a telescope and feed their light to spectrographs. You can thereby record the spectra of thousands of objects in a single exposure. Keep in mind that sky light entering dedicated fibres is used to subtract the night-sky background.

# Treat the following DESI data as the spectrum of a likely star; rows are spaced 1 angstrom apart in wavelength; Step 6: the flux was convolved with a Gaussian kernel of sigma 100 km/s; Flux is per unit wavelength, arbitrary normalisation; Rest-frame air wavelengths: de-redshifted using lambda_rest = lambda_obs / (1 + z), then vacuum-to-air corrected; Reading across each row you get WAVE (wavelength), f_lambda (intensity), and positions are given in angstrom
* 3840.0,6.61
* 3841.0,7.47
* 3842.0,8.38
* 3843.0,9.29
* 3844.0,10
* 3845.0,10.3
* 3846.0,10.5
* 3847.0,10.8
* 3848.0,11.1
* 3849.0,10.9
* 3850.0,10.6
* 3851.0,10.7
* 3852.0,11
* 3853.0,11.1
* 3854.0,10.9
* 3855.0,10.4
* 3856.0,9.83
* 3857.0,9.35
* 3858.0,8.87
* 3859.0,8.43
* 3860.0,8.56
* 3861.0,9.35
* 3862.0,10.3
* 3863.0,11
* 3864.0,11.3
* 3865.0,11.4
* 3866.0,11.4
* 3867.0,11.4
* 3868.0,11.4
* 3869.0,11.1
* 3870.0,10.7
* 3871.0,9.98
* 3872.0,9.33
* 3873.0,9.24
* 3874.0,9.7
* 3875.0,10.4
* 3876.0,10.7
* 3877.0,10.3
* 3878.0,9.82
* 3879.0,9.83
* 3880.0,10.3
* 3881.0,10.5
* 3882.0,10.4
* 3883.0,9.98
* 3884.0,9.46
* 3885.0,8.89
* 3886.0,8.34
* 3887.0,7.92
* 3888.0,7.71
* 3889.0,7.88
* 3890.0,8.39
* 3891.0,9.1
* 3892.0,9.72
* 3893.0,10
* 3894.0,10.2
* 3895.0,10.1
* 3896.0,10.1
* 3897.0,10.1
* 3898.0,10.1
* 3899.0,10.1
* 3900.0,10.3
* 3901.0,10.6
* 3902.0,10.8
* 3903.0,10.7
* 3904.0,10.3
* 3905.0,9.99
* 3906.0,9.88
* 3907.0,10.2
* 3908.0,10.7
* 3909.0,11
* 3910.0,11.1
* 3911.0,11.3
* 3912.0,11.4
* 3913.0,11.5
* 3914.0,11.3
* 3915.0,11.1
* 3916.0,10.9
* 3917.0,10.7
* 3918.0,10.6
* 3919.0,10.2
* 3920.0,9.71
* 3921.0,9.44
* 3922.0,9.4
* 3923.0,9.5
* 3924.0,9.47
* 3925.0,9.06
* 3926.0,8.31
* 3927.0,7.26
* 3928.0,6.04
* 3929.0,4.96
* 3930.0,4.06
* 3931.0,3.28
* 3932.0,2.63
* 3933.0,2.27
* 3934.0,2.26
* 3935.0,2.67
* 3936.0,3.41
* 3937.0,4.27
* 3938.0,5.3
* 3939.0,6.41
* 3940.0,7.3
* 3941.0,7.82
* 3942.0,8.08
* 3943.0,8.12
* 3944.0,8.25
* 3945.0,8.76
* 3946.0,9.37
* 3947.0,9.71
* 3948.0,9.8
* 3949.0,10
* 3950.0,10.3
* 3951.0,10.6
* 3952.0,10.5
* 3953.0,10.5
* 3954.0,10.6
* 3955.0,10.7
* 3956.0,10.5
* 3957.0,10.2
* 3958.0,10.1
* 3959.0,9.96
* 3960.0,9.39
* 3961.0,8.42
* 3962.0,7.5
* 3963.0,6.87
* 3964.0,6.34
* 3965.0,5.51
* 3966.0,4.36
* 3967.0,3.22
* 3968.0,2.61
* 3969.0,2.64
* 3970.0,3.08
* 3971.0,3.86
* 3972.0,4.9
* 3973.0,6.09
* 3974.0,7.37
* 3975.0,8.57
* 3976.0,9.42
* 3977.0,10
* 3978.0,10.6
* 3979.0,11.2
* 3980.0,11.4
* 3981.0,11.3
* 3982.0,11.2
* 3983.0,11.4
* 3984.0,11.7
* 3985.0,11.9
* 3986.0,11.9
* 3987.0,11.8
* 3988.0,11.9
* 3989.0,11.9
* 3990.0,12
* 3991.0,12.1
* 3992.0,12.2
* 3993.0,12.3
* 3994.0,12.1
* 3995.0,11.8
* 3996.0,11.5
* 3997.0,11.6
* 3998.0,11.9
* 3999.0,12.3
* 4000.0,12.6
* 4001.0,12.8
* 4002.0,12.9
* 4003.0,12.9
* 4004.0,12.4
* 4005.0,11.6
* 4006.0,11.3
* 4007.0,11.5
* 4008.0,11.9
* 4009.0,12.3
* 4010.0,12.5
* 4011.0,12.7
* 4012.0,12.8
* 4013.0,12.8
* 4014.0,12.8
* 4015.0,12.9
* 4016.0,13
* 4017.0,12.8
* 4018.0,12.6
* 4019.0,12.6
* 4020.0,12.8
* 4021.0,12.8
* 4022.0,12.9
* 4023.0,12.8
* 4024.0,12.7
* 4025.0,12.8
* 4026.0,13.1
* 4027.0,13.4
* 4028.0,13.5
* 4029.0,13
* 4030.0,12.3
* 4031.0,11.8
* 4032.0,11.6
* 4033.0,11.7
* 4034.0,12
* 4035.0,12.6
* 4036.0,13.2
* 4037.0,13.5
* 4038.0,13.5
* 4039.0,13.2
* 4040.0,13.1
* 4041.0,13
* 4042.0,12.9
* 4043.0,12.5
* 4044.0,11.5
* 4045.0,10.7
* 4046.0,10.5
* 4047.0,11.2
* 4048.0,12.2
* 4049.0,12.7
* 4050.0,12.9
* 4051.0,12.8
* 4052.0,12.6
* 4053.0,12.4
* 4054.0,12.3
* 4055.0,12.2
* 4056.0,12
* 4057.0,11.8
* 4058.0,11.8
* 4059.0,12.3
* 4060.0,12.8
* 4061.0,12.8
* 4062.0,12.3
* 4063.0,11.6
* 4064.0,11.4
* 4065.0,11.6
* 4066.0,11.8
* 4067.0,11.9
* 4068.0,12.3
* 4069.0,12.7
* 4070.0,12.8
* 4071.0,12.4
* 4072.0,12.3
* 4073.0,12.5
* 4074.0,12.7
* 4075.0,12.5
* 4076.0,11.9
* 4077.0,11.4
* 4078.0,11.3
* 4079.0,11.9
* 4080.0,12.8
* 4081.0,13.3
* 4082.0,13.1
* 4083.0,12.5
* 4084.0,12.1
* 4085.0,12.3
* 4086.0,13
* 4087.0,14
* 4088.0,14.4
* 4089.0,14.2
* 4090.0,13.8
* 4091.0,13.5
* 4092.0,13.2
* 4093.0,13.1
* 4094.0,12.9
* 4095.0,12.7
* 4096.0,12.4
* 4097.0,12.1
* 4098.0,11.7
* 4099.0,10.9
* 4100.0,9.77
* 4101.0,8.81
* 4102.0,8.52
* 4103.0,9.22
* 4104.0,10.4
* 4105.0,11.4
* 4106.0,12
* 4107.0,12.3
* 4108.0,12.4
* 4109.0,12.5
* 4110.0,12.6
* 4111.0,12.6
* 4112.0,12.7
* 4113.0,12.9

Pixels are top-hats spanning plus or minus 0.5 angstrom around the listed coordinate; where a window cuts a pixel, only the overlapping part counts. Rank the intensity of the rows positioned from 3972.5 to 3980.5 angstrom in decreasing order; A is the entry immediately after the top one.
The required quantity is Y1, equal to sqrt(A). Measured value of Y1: 3.3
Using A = 11.2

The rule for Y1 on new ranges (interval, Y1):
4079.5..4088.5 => 3.7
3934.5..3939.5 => 2.3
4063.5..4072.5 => 3.6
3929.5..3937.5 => 2.0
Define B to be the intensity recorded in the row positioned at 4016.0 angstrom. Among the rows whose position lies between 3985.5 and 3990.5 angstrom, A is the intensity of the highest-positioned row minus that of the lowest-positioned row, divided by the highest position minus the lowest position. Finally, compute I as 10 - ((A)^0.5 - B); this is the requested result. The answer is 22.8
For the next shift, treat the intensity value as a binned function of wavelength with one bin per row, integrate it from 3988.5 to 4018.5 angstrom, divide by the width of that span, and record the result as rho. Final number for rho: 12.3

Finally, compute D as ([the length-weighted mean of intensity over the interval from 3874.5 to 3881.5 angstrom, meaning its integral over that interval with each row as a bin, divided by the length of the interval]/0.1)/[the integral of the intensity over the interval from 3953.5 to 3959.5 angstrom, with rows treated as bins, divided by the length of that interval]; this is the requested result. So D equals 9.9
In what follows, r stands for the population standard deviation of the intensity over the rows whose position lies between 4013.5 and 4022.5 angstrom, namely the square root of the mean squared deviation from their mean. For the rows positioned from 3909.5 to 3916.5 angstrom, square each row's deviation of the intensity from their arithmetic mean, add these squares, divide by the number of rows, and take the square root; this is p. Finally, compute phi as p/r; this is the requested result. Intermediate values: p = 0.2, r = 0.12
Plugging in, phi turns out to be 1.5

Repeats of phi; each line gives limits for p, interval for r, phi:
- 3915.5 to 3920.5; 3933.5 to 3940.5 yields 0.2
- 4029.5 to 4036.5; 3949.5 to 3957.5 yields 3.5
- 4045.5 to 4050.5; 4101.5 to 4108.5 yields 0.6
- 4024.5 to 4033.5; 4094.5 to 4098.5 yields 1.9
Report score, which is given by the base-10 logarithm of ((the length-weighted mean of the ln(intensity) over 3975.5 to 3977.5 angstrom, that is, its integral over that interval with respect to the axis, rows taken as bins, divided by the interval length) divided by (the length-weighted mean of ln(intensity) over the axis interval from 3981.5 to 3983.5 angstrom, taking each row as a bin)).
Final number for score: -0.03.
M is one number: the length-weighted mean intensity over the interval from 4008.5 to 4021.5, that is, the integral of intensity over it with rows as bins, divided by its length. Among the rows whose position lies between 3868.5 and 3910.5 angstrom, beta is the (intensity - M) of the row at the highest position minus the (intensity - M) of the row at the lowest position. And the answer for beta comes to 0.0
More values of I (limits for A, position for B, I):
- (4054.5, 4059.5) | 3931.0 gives 13.1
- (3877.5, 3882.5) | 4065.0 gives 21.2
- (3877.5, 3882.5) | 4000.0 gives 22.2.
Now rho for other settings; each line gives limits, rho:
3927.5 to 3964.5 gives 7.5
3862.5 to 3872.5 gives 10.9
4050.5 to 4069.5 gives 12.2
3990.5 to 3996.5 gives 12.0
